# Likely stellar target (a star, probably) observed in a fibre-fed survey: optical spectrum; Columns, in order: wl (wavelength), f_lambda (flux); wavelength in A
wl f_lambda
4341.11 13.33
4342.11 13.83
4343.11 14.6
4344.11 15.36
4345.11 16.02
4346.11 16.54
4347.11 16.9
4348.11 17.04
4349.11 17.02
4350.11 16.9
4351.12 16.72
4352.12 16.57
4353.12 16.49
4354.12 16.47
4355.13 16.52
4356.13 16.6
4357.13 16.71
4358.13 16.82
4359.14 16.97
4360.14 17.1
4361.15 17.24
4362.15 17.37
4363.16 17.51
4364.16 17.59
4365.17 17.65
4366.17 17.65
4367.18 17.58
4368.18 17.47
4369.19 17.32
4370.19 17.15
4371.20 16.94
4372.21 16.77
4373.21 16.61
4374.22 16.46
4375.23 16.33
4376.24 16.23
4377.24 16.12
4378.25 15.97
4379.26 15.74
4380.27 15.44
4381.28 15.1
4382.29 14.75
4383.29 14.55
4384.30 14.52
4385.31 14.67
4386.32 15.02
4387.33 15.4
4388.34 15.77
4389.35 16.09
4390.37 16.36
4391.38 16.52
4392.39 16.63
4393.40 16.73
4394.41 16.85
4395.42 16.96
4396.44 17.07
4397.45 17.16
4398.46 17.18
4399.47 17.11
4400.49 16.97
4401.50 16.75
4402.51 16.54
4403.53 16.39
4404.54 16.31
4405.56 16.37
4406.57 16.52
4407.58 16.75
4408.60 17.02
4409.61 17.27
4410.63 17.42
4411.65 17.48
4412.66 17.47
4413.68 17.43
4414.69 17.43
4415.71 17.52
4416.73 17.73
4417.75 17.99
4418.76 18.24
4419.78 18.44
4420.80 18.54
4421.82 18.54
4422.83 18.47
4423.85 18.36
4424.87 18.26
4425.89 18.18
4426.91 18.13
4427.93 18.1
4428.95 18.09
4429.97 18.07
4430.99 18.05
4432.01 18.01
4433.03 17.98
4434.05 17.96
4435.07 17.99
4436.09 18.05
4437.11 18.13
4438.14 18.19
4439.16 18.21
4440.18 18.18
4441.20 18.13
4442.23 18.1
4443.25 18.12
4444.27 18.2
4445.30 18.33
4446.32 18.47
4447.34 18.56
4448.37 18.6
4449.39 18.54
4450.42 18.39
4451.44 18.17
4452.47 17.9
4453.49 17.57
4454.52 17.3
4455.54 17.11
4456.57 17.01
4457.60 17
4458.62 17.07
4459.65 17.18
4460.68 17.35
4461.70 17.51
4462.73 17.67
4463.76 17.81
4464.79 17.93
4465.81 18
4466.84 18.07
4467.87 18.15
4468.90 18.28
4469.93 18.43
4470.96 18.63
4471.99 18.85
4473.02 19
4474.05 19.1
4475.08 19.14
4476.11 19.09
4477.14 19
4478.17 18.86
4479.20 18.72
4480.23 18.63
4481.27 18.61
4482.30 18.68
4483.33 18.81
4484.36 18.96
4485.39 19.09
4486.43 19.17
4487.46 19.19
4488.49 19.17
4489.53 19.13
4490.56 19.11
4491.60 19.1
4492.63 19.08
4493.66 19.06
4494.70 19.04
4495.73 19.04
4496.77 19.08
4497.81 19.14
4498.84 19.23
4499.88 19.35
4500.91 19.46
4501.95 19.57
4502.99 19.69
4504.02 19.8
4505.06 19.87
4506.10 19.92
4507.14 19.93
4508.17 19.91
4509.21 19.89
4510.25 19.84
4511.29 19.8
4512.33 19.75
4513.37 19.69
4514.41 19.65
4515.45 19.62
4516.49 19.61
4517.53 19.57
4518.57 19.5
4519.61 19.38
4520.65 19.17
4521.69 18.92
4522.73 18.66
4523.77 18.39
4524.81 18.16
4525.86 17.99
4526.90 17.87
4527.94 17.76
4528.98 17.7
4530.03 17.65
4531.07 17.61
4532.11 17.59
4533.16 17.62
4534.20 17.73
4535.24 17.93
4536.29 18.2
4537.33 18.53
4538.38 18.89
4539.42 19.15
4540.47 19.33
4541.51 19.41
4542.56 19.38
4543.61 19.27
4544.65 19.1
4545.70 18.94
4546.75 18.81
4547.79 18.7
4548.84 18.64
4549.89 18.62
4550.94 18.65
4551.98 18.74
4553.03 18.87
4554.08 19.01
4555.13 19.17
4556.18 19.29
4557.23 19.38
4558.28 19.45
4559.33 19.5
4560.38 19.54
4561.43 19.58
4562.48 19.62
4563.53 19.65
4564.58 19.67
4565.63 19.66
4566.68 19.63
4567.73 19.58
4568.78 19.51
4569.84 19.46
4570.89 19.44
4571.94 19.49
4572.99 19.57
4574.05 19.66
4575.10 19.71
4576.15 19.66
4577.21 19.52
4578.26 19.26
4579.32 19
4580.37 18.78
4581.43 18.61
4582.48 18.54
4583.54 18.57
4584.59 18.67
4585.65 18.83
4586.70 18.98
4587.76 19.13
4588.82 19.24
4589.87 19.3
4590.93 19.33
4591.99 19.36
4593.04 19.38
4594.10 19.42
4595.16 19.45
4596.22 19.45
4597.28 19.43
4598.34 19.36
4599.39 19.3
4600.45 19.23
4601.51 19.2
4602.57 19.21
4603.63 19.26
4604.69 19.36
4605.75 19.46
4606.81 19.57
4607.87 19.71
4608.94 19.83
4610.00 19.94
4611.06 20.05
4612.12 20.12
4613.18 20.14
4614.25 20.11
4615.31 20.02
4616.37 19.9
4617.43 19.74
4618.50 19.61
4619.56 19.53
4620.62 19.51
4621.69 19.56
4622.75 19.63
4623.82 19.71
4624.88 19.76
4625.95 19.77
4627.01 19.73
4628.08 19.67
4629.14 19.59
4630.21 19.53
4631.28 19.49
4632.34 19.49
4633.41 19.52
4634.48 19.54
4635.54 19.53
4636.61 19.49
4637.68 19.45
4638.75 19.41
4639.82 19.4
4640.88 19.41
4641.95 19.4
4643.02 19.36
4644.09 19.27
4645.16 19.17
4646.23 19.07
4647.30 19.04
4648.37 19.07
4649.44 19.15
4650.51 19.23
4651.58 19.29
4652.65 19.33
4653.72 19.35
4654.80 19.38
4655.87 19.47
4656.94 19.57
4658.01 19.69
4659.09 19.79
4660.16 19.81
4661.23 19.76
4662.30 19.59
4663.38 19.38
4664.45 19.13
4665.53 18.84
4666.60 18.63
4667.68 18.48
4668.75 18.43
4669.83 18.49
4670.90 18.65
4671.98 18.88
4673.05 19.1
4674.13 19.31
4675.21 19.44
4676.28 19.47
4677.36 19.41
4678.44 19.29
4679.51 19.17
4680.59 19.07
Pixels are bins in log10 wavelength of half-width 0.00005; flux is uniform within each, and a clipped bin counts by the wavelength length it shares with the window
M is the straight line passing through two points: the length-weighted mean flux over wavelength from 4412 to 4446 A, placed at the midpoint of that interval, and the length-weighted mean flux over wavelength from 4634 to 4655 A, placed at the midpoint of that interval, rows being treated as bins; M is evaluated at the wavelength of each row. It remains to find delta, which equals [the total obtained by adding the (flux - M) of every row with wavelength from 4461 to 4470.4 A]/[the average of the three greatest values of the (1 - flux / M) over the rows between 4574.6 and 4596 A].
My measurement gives -136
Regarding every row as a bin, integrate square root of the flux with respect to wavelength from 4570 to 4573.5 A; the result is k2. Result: 15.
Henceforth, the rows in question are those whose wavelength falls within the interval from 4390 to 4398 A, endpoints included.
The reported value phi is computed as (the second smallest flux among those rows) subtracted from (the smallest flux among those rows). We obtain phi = -0.16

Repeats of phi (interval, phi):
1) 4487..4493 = -0.02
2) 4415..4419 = -0.21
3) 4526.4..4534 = -0.02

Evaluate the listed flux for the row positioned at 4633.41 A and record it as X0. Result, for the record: 19.52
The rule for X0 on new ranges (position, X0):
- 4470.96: 18.63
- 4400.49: 16.97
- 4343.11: 14.6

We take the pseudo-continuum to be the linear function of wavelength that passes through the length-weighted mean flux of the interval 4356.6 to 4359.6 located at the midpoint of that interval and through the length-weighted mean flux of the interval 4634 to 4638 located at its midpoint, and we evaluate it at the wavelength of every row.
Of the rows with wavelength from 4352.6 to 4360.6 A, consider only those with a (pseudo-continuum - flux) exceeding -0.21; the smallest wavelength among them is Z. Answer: 4353.12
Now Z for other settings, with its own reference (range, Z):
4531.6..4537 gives 4532.11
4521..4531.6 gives 4523.77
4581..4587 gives 4581.43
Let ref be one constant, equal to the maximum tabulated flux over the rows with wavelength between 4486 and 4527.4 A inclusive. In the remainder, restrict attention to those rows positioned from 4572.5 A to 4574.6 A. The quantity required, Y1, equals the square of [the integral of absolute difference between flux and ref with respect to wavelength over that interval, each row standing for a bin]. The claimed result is 0.4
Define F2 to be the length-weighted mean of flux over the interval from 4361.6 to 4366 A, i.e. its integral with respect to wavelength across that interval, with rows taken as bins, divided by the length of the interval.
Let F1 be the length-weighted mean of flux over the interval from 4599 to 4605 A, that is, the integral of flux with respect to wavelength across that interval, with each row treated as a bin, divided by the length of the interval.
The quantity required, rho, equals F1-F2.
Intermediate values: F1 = 19.2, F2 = 17.6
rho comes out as 1.7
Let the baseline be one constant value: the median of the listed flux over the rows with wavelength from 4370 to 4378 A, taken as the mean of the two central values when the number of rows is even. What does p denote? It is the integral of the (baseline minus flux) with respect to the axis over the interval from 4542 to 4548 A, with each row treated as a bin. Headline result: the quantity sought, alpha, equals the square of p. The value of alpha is 228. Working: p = -15.1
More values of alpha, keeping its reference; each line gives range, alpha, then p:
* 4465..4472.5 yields 181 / -13.4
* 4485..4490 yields 171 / -13.1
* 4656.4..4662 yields 319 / -17.8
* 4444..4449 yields 91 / -9.6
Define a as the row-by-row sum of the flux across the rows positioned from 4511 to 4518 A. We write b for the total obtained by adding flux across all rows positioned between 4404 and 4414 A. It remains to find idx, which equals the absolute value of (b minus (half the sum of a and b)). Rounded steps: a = 138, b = 170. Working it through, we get 16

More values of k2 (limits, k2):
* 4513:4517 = 18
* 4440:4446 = 26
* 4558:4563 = 22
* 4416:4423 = 30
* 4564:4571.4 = 33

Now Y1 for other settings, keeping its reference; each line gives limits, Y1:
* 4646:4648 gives 3.1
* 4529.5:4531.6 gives 23.3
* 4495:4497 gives 3.1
